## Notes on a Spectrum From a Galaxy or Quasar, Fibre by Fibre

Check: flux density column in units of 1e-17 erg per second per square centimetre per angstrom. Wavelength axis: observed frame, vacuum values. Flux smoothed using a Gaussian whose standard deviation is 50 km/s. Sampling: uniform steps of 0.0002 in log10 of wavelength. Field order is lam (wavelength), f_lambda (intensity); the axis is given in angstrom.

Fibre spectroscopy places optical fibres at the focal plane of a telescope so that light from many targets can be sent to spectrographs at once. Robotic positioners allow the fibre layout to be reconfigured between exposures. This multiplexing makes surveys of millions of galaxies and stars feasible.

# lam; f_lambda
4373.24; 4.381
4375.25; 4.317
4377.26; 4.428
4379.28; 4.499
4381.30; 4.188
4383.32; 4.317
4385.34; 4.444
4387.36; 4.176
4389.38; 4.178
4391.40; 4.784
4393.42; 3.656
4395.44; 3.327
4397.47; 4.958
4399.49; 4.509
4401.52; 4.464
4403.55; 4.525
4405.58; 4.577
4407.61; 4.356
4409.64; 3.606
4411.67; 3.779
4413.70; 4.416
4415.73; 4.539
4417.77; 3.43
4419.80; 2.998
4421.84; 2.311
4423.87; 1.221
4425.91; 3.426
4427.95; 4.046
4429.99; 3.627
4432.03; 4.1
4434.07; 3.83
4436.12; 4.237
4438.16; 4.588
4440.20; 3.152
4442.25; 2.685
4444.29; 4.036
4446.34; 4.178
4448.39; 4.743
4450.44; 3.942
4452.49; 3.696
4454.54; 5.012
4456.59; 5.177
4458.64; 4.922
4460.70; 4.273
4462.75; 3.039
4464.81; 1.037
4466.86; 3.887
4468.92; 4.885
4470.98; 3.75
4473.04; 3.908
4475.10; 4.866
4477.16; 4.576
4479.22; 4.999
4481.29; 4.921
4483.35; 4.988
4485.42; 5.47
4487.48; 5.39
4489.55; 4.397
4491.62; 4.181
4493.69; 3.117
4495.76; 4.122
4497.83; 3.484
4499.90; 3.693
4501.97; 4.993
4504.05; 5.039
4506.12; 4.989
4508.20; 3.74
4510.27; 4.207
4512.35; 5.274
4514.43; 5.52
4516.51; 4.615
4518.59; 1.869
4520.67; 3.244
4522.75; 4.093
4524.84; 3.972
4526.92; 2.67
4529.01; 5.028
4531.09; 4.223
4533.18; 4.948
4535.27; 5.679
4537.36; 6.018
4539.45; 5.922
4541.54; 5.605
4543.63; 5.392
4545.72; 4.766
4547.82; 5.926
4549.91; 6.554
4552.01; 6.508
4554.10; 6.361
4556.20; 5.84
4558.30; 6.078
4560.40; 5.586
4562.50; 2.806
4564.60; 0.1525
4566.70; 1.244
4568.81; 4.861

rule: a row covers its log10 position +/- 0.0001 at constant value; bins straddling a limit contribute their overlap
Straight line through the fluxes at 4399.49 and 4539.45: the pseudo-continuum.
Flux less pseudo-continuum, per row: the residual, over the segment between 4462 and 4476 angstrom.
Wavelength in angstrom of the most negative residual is 4464.81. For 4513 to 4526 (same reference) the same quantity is 4518.59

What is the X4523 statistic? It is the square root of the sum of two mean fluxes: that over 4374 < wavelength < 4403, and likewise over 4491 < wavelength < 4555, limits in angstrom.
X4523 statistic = 3.00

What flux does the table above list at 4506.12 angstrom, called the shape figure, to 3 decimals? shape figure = 4.989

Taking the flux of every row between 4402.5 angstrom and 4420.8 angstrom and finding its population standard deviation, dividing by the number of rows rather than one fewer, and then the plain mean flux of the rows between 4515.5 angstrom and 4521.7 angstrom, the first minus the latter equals -2.69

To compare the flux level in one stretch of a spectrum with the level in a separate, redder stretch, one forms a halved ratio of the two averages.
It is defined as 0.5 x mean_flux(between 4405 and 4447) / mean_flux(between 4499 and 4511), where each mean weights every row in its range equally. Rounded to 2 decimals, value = 0.41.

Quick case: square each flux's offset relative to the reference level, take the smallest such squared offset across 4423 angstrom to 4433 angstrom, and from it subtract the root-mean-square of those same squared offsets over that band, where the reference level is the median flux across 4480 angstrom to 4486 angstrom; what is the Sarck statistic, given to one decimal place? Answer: -5.7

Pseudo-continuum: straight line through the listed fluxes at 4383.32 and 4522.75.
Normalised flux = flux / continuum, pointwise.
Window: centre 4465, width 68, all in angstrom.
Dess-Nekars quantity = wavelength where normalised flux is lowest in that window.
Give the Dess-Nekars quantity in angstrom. 4464.81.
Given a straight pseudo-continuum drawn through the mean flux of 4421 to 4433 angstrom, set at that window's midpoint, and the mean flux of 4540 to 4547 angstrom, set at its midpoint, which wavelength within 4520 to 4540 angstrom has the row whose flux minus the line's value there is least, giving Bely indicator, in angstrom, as 4526.92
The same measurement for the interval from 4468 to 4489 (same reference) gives 4470.98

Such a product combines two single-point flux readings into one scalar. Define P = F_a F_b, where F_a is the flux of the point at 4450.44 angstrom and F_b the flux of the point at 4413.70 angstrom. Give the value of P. 17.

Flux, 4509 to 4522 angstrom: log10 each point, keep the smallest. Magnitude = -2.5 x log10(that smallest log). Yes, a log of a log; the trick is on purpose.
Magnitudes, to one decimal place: 1.4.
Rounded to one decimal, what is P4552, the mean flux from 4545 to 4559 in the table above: 6.0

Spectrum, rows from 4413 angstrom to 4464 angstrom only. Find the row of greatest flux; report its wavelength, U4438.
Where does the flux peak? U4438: 4456.59 angstrom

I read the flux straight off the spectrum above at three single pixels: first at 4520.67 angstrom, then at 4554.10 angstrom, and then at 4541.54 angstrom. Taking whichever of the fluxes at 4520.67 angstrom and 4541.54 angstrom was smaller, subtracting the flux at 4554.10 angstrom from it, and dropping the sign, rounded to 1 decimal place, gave 3.1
